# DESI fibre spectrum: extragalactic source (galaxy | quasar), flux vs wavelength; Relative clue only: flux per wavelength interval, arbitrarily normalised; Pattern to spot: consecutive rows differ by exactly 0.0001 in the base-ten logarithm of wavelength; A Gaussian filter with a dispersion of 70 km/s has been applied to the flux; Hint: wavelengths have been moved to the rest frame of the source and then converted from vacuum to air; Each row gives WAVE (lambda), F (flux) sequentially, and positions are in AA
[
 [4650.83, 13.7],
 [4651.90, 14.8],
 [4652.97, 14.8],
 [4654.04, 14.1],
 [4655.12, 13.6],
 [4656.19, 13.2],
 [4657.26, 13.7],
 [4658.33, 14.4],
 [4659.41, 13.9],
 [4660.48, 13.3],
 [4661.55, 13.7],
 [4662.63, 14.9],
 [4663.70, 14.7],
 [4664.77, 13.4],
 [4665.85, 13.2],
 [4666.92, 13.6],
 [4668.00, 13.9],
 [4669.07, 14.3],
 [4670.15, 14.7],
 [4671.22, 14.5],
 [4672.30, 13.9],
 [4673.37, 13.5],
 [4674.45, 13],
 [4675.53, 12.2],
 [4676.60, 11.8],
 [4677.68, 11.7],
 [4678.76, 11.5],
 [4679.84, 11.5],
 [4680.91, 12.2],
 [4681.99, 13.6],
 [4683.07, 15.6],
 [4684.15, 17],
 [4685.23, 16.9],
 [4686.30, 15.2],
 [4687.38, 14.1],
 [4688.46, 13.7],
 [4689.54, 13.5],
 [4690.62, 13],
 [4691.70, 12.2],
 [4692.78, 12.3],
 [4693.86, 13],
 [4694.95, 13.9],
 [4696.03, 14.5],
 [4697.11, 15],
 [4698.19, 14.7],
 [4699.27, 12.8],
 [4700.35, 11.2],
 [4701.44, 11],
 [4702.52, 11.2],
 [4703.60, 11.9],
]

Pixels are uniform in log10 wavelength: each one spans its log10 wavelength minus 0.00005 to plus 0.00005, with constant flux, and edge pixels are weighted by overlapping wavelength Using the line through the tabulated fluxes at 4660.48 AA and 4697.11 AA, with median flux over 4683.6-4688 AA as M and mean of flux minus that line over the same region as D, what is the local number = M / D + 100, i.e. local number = 112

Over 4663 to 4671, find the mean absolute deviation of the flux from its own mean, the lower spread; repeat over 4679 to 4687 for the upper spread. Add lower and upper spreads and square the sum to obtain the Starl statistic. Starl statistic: 5.5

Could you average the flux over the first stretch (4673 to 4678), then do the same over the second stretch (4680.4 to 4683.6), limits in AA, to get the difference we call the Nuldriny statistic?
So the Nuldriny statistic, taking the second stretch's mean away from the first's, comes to -1.4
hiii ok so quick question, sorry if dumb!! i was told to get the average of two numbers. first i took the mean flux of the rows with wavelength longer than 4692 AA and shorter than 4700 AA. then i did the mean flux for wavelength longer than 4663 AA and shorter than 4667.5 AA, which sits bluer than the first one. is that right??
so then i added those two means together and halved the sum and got 13.7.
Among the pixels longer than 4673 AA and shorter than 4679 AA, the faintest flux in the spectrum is 11.5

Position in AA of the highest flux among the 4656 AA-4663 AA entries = 4662.63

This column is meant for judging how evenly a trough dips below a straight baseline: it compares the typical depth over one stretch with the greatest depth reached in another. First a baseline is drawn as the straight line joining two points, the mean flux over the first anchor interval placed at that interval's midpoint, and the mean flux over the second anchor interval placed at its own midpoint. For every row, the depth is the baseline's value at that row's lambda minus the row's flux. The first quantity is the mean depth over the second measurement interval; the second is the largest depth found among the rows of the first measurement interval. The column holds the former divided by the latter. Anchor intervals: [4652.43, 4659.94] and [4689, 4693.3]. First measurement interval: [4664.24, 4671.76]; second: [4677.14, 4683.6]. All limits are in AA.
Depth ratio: 1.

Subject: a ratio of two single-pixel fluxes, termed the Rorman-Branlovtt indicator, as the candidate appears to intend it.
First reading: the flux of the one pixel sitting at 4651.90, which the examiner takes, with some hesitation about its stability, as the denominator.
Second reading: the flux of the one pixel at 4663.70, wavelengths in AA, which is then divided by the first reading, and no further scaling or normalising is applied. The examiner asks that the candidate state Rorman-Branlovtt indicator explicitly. 0.99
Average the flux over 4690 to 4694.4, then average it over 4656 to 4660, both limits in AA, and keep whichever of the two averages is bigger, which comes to 13.8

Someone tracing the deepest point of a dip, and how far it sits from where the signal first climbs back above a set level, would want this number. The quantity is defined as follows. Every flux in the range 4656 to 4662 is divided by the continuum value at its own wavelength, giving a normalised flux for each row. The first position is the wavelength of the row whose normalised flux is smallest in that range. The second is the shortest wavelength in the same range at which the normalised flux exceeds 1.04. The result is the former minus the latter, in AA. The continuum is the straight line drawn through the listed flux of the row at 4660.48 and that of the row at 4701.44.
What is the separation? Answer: -2.1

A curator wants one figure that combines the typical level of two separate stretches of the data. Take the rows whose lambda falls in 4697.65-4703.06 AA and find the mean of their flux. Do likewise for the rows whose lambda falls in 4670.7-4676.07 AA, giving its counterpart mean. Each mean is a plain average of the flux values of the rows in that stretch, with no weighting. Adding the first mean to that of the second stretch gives 25.6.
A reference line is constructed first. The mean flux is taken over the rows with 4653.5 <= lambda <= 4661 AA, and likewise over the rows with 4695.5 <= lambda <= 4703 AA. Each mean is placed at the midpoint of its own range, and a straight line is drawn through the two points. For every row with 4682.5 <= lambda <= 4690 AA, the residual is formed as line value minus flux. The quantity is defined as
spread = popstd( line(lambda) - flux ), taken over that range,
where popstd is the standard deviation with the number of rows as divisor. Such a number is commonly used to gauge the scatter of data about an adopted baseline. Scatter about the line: 1.31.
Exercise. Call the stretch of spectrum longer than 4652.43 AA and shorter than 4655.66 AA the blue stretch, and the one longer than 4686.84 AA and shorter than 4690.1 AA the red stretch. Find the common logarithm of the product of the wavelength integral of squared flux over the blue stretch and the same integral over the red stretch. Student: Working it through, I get 5.60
